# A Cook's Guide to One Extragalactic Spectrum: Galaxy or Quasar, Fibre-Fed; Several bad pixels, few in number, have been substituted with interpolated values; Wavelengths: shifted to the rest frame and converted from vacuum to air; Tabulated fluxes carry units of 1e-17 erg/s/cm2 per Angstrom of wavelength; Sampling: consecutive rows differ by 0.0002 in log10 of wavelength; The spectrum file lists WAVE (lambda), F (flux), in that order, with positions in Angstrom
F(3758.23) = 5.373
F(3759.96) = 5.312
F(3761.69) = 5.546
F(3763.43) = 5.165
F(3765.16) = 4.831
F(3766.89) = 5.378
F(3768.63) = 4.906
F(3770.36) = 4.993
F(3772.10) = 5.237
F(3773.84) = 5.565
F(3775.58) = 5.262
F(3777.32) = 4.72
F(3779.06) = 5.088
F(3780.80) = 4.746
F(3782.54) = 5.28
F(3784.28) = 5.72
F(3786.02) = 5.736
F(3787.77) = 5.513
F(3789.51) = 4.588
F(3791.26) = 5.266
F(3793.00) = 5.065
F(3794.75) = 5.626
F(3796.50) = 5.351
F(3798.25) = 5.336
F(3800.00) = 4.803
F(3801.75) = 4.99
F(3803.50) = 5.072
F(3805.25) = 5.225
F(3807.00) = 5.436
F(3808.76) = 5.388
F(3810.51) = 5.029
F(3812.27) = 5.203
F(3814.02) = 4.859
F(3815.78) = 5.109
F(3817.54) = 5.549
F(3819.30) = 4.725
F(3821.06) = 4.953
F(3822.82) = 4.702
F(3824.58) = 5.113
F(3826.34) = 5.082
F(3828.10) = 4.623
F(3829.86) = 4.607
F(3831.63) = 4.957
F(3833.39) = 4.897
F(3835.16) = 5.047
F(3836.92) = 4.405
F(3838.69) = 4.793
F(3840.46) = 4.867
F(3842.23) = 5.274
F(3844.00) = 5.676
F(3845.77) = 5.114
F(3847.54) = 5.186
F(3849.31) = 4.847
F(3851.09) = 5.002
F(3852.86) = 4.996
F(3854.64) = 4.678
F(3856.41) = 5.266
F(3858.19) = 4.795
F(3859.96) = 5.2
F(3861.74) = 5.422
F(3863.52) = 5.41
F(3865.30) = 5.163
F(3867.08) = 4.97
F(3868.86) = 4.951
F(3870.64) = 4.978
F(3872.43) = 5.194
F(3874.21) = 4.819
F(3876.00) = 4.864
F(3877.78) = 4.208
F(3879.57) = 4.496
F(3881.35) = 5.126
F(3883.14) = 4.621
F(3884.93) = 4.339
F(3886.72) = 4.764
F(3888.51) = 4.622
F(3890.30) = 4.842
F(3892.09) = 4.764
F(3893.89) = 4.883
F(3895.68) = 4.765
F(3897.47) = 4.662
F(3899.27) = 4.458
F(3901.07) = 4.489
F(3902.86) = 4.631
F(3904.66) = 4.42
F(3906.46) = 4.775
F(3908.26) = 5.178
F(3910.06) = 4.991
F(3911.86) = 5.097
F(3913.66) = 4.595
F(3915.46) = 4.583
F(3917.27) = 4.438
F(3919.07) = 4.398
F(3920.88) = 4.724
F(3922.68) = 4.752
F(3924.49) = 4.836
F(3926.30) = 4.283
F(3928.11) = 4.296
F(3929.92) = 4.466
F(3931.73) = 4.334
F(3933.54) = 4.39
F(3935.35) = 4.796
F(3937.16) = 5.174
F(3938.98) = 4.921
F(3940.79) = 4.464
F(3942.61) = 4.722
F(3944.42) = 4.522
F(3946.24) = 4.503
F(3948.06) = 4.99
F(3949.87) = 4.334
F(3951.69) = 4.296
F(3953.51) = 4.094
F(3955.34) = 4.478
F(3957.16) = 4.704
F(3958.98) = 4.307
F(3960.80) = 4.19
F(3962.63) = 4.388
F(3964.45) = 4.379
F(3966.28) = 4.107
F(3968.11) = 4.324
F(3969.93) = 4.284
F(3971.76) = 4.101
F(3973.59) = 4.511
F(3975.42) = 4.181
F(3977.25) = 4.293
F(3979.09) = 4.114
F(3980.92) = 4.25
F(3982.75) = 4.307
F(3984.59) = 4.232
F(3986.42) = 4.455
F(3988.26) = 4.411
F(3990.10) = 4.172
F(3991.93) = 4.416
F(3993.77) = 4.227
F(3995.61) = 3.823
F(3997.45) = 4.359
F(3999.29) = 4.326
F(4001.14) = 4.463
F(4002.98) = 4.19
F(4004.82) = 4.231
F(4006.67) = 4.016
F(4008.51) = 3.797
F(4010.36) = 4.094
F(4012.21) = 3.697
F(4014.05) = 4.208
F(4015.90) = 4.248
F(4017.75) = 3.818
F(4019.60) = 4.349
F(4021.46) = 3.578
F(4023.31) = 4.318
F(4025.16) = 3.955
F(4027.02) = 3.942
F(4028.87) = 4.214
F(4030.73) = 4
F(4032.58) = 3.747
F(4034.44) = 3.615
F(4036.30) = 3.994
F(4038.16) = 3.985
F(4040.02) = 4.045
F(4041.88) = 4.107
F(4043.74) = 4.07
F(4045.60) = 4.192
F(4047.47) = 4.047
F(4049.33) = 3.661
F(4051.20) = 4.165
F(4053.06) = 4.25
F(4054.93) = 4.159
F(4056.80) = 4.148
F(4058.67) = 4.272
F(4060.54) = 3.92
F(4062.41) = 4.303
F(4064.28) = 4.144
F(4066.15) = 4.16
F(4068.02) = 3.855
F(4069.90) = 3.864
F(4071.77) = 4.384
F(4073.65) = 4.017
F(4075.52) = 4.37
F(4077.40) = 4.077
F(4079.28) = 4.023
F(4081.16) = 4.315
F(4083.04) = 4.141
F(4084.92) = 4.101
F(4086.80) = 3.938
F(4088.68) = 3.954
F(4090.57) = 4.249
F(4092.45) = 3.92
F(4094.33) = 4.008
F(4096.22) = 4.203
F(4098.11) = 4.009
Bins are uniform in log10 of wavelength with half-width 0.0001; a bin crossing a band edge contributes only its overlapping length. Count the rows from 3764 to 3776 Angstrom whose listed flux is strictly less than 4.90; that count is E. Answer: 1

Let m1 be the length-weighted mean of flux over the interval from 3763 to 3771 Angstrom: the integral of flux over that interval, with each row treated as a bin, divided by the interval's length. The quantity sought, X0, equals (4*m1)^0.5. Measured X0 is 4.50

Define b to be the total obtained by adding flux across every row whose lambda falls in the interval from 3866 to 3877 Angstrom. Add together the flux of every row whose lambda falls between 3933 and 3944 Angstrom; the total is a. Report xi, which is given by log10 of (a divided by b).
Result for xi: -0.02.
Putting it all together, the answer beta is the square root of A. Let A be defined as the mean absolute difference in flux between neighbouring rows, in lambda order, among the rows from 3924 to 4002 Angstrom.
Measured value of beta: 0.48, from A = 0.23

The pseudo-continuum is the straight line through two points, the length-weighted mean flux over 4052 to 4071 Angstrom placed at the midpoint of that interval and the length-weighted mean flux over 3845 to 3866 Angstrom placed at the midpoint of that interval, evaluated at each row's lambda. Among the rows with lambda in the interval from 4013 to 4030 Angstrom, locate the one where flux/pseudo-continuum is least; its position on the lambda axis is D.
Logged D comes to 4021.46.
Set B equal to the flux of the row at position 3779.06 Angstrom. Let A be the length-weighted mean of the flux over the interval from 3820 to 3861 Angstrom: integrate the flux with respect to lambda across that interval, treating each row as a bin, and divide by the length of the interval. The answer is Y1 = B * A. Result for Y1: 25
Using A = 5.0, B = 5.088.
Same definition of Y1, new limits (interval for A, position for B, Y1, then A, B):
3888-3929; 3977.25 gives 20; 4.7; 4.293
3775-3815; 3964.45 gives 23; 5.2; 4.379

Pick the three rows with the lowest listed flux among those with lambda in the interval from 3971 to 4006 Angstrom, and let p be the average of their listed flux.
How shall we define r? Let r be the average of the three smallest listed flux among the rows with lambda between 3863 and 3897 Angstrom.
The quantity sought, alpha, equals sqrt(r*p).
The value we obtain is 4.18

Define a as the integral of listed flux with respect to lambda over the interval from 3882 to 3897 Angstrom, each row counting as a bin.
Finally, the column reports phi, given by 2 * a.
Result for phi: 141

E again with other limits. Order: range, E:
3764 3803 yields 5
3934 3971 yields 17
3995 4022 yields 15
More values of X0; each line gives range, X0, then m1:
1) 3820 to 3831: 4.40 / 4.8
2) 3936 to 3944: 4.38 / 4.8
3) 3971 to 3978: 4.14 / 4.3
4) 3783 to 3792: 4.63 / 5.4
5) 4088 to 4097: 4.03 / 4.1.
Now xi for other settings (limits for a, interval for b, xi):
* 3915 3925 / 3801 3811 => -0.05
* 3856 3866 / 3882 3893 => 0.05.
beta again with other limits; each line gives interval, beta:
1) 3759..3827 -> 0.58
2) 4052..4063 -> 0.44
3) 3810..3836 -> 0.53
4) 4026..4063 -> 0.44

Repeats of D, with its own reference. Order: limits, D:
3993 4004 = 3995.61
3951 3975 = 3953.51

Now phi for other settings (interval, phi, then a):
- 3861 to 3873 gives 124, 62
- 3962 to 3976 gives 120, 60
